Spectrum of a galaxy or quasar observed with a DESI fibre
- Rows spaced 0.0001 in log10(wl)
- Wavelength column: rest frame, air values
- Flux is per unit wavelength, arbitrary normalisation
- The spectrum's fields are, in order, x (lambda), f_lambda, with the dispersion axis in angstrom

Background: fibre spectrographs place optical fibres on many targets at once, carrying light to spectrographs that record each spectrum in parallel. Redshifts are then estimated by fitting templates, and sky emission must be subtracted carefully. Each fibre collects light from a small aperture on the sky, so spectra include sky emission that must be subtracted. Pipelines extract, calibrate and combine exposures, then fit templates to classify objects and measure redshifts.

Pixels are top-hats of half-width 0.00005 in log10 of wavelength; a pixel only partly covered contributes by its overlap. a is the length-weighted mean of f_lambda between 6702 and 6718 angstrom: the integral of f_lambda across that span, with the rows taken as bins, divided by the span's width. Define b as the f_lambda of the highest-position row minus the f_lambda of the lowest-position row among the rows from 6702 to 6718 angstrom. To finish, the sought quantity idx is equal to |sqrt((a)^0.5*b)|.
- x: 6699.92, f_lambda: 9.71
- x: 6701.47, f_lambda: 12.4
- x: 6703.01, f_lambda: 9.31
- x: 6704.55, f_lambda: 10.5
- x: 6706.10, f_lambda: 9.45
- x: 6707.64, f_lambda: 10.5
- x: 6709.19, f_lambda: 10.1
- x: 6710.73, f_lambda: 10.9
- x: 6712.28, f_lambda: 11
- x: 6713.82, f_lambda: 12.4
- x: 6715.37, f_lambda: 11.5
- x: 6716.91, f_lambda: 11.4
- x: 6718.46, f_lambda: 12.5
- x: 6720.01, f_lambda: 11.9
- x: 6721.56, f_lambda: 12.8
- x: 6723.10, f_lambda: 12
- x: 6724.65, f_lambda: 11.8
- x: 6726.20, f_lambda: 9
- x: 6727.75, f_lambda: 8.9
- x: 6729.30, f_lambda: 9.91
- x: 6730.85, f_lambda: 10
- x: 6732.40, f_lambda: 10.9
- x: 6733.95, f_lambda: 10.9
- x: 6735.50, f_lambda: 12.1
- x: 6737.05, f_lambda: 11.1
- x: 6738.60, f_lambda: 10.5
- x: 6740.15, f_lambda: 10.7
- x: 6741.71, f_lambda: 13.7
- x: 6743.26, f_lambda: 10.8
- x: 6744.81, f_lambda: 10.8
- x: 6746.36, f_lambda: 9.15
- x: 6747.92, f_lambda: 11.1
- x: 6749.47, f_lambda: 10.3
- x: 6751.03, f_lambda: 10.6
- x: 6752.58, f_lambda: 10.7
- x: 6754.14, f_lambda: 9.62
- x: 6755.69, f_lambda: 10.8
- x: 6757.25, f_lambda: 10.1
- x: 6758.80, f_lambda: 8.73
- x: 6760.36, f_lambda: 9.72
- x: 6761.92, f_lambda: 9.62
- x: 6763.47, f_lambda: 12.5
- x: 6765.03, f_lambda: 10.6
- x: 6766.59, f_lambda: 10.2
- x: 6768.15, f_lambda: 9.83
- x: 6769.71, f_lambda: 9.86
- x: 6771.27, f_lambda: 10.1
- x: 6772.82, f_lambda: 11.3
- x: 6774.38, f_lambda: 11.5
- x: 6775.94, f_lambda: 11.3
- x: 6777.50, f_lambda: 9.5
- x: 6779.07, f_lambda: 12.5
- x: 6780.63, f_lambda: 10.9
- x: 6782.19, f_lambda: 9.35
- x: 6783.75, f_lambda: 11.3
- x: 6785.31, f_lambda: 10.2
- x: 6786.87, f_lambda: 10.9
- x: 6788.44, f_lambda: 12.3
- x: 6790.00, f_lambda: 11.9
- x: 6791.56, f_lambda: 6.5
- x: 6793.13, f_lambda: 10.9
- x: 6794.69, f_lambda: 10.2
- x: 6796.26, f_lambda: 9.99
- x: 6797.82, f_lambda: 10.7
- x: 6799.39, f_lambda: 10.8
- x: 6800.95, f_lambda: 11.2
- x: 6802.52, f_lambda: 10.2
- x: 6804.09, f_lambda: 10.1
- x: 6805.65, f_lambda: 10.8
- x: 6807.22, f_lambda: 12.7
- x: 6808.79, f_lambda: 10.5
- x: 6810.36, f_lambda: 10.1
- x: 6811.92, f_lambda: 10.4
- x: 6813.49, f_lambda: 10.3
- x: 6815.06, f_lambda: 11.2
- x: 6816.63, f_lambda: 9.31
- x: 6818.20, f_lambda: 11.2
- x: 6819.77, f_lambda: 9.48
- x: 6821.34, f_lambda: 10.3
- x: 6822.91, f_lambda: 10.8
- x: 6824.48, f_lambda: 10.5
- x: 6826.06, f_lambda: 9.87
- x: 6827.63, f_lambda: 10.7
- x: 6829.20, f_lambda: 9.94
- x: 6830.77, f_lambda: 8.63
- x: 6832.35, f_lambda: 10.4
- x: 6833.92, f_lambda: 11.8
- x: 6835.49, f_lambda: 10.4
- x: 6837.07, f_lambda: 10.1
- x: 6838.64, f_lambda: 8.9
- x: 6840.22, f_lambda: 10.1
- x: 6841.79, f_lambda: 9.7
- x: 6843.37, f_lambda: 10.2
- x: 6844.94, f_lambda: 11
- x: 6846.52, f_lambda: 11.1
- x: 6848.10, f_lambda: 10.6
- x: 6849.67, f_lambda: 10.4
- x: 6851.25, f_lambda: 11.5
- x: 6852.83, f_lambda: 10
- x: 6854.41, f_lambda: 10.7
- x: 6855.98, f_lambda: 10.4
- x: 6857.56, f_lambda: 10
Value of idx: 2.6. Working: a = 10.8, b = 2.1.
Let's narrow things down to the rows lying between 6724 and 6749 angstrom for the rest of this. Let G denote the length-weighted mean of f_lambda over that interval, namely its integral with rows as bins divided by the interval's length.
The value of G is 10.7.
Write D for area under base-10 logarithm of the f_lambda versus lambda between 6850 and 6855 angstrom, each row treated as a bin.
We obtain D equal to 5.14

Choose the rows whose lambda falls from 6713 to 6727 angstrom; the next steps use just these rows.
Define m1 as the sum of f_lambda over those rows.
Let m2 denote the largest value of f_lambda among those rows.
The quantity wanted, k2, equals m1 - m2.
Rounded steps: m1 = 105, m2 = 12.8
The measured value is 92.5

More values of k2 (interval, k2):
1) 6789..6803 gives 80.5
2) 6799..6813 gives 84.1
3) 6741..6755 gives 83.1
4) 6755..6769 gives 79.6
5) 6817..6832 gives 80.2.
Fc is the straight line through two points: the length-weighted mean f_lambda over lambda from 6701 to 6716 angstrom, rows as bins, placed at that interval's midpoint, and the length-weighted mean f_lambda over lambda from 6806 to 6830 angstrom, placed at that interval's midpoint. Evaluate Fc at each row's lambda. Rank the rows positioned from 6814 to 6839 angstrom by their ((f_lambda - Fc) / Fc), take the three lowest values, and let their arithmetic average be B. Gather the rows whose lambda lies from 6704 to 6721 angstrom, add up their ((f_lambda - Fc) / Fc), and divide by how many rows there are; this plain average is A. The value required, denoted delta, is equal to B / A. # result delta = -5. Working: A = 0.032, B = -0.145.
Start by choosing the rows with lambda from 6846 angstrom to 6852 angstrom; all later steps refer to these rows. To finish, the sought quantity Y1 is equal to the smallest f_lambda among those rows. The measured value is 10.4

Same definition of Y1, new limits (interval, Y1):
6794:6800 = 9.99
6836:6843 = 8.9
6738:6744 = 10.5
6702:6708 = 9.31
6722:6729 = 8.9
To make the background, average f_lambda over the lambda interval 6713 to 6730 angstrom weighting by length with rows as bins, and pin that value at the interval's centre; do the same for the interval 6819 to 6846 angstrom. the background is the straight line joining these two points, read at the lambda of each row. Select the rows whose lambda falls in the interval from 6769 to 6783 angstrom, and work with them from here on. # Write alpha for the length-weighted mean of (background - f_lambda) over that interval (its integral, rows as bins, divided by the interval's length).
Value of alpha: 0.04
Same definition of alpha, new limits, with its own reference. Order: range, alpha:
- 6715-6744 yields 0.03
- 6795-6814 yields -0.19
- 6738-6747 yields 0.10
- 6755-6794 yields 0.26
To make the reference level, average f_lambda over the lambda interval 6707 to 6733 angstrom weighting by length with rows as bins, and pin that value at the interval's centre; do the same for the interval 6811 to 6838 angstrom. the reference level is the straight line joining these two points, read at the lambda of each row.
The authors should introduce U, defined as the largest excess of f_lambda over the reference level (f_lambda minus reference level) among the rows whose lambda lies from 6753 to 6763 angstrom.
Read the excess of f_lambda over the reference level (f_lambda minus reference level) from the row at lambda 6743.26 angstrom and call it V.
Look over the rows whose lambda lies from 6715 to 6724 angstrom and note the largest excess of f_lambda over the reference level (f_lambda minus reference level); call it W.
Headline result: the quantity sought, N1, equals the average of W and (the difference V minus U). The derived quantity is 0.8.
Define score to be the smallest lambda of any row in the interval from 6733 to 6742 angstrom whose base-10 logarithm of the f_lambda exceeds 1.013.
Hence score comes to 6733.95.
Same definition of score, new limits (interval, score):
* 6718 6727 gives 6718.46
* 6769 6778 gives 6772.82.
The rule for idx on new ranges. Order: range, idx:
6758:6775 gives 3.0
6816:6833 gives 1.9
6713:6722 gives 1.2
